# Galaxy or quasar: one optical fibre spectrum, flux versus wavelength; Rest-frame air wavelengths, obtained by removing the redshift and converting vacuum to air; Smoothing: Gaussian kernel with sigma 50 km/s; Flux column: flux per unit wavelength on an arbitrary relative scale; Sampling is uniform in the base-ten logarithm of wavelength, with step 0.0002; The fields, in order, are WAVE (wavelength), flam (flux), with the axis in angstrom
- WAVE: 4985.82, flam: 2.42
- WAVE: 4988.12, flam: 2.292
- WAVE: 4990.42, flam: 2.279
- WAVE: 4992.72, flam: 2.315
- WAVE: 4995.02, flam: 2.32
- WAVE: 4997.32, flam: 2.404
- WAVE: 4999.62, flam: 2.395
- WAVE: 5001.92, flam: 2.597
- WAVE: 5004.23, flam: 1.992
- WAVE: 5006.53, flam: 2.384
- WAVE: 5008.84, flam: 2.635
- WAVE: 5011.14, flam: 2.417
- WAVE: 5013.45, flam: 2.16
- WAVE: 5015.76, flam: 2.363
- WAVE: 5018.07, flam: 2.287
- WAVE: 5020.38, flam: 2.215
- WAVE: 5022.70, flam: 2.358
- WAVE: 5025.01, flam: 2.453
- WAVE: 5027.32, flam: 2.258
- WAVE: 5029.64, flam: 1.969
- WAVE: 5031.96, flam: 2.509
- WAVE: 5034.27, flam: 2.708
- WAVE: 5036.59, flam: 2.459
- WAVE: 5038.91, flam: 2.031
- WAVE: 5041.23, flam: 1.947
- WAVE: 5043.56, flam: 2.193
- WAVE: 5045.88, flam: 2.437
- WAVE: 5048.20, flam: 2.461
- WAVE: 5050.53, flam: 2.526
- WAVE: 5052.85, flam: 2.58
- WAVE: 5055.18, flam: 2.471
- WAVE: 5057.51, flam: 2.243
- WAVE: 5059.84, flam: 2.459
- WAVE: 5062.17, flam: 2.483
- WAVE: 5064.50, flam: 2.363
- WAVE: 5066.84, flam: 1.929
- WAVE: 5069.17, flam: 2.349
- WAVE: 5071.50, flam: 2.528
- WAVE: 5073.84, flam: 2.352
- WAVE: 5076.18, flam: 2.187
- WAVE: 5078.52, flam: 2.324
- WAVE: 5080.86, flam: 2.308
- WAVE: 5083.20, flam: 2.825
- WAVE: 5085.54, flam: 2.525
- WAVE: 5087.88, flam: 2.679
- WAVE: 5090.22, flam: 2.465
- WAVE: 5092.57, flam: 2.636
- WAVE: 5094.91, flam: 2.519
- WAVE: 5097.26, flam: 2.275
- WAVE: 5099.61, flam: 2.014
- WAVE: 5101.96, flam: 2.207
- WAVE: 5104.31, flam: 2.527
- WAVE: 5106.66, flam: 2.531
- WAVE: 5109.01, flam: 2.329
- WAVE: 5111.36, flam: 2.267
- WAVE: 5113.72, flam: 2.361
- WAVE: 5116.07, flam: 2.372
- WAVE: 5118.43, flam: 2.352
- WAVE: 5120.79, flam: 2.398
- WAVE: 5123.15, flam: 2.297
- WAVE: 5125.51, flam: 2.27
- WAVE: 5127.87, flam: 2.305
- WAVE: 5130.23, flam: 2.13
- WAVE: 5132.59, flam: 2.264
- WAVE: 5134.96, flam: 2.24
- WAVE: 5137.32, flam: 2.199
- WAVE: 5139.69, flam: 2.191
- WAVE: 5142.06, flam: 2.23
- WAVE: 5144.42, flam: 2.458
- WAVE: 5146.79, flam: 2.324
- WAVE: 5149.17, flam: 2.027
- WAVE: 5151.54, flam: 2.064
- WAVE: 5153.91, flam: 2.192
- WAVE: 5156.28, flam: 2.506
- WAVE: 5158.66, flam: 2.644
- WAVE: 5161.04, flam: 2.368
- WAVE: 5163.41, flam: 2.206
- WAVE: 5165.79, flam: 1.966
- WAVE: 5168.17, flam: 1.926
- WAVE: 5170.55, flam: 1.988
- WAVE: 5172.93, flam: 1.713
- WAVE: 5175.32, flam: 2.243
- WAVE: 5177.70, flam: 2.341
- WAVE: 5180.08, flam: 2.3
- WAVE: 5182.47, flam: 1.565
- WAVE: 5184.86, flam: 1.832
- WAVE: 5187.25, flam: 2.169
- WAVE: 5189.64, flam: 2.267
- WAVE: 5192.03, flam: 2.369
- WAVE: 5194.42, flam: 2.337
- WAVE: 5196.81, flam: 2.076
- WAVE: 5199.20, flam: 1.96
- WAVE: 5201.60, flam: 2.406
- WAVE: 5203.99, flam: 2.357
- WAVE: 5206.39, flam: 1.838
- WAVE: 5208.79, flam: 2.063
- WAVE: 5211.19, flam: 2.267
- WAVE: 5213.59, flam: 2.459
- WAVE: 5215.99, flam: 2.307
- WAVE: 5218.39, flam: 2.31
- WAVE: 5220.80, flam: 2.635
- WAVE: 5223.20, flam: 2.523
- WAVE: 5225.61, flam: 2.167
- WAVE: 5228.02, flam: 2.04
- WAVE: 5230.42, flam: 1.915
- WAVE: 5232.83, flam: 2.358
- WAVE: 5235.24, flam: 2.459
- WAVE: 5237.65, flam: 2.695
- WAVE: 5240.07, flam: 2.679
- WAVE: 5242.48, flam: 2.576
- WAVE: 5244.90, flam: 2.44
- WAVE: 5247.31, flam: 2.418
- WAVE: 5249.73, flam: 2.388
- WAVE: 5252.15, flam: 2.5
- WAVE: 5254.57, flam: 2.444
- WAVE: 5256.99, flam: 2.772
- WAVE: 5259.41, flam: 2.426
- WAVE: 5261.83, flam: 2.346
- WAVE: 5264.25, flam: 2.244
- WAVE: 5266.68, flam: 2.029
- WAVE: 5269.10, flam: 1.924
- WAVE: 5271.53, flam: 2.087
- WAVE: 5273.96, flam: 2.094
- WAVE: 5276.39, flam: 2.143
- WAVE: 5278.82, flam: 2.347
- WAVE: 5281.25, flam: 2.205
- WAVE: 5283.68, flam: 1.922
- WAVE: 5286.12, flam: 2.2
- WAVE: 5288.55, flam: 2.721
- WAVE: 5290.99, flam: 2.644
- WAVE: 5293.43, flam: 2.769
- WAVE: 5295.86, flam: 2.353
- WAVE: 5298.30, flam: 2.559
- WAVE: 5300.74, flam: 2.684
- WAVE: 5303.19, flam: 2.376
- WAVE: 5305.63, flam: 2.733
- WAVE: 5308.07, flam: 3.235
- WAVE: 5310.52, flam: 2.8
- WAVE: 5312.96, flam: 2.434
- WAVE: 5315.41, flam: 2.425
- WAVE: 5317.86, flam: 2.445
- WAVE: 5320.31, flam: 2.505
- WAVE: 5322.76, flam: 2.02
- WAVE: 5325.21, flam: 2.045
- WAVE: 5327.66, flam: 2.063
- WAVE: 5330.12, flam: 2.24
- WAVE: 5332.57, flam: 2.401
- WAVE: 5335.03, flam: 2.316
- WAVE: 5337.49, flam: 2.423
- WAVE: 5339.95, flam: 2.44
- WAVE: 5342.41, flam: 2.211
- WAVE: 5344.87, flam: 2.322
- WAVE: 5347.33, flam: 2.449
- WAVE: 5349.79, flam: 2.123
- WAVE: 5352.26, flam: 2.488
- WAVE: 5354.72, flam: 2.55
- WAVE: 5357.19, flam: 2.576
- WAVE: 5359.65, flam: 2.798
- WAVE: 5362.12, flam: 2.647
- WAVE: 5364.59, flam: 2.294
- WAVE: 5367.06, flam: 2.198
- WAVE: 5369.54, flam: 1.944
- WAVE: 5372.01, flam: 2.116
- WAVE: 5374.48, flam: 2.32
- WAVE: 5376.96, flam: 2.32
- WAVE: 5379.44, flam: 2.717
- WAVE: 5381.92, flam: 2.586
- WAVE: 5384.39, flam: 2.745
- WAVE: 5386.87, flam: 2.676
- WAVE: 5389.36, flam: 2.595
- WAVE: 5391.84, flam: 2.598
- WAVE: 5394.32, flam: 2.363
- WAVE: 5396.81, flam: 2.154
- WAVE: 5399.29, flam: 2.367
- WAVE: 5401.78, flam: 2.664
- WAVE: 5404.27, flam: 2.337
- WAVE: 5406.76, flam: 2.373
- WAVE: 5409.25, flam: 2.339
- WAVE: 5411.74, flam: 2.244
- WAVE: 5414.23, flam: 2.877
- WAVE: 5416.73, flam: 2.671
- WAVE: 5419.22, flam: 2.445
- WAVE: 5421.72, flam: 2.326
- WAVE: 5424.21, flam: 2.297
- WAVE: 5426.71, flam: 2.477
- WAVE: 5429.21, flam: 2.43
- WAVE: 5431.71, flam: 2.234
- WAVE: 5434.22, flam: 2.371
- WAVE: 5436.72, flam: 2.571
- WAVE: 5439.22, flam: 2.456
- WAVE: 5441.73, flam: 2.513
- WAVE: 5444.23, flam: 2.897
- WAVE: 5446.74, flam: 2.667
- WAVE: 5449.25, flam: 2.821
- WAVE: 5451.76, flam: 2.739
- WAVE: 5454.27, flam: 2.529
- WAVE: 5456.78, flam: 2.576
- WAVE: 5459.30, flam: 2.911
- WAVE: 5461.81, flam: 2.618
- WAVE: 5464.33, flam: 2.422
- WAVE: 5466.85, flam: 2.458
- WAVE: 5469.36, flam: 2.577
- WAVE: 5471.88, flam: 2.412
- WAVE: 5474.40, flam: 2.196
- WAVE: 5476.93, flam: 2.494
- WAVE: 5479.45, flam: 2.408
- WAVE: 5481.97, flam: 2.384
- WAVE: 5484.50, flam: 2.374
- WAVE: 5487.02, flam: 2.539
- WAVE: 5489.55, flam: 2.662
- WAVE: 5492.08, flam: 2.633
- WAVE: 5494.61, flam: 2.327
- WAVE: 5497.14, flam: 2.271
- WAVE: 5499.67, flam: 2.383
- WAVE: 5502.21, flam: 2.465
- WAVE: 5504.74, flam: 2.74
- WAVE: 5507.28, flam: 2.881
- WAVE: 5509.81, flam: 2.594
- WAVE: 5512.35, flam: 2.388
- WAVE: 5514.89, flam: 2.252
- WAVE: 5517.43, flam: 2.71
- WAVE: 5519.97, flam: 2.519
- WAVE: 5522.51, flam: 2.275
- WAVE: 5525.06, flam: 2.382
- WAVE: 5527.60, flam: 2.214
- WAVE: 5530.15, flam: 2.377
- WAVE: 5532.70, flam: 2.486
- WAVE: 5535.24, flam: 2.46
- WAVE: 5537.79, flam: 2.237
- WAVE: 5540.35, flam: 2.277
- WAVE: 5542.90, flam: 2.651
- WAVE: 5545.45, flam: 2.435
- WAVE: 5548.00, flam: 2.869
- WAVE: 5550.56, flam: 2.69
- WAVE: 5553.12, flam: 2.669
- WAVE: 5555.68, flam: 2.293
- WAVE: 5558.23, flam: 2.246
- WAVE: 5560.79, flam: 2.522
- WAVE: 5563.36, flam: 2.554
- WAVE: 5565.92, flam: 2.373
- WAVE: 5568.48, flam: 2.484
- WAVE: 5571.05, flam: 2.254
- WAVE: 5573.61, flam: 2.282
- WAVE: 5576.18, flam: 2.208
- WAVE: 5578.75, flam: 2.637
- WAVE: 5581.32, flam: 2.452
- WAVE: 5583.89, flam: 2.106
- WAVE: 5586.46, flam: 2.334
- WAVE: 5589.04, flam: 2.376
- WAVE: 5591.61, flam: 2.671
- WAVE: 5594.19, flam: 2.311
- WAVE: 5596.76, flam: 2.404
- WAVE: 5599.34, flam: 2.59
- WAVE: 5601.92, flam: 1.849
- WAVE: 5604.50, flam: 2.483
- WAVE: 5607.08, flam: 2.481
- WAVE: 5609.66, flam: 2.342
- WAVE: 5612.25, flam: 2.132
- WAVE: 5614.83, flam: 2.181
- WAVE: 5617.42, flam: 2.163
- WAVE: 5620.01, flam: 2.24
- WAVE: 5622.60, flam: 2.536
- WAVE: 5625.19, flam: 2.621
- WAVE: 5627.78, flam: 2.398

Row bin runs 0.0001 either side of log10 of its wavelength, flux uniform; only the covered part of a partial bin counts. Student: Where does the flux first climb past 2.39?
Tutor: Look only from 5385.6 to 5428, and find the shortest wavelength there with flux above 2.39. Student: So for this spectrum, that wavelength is 5386.87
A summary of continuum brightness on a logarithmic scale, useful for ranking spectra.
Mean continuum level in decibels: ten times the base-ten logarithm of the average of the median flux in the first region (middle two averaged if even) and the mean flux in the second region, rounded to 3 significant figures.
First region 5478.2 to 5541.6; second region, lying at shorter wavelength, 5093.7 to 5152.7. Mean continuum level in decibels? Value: 3.69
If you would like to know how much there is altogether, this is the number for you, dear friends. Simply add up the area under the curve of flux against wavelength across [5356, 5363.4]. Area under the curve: 19.8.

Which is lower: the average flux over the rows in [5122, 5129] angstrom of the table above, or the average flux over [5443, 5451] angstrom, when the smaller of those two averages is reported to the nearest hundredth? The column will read 2.29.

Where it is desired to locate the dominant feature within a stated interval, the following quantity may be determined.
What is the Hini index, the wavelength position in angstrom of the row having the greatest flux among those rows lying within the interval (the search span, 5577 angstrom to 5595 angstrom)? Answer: 5591.61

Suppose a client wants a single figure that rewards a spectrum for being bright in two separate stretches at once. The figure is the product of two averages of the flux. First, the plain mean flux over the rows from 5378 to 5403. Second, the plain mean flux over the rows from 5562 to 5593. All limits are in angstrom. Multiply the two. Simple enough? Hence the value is 6.1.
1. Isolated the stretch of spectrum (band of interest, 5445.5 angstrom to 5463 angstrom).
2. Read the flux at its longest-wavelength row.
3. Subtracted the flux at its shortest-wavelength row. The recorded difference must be 0.0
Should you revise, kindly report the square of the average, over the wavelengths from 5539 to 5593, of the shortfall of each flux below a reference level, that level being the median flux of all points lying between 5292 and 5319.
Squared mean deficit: 0.013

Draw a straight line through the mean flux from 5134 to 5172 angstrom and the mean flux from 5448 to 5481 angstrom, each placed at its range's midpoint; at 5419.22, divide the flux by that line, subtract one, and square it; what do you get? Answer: 0.0005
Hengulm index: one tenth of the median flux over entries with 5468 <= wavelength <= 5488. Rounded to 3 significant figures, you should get 0.241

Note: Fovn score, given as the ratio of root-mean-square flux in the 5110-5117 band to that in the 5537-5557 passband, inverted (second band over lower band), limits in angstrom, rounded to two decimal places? 1.08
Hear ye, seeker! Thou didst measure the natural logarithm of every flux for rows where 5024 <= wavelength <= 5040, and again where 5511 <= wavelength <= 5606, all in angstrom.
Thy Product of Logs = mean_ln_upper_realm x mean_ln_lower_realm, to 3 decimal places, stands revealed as 0.742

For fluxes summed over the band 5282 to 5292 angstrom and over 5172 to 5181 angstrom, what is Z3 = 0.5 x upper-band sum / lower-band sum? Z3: 0.55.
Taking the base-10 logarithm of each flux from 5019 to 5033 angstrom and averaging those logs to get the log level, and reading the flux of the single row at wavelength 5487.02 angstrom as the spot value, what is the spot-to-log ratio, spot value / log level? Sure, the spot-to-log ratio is 7.1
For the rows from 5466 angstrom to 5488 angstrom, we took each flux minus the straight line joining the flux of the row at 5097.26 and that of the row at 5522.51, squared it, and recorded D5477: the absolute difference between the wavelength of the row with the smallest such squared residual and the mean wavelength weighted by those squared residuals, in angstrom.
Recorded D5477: 1.7 angstrom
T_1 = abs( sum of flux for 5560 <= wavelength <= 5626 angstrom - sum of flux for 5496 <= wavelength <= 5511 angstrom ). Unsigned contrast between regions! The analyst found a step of 46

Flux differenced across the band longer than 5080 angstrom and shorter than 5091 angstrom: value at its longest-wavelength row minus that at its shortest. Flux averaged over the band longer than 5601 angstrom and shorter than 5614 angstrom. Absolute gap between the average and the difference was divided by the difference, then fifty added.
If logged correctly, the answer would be 63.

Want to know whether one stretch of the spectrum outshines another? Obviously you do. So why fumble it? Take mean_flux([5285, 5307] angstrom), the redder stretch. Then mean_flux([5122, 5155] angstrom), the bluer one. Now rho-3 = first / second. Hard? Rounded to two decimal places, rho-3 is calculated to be 1.15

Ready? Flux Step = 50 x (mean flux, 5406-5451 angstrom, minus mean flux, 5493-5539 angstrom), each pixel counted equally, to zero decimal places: 3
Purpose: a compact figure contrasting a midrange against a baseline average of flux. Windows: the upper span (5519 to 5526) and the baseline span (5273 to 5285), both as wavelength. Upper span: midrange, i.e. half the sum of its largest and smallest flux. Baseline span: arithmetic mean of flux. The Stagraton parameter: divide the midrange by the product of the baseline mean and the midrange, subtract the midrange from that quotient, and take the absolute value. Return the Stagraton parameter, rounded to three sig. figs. 1.93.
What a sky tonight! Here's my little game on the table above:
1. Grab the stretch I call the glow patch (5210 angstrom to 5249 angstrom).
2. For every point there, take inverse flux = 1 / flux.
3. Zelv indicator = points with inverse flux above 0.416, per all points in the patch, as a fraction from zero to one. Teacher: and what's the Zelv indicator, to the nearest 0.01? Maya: 0.44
